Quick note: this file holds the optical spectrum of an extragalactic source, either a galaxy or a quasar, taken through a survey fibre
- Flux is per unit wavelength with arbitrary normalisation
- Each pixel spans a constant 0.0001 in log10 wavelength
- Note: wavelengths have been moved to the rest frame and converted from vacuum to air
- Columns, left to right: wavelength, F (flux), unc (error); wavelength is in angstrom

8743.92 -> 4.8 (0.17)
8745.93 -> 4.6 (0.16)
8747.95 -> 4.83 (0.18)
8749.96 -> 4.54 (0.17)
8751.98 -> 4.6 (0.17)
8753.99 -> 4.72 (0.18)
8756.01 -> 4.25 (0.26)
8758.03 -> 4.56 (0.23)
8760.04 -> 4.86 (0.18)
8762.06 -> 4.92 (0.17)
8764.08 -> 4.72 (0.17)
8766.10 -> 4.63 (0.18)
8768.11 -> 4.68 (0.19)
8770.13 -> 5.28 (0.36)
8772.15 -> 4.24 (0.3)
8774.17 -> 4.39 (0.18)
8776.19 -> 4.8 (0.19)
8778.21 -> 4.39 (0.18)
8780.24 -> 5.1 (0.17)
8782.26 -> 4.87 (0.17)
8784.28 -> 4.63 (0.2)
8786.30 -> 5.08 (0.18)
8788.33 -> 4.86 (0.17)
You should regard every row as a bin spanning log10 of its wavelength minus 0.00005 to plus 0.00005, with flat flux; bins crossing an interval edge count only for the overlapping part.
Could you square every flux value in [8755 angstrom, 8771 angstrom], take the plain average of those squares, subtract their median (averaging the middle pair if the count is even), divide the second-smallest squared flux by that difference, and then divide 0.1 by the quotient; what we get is 0.002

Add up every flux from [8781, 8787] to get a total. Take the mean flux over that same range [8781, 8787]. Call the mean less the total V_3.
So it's -9.72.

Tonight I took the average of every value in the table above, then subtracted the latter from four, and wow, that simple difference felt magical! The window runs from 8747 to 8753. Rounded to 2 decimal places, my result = -0.66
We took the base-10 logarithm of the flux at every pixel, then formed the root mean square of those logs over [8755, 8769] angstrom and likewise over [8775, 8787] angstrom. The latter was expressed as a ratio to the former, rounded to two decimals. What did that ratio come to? 1.02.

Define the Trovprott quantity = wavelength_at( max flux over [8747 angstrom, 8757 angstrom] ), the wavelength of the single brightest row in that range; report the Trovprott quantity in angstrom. 8747.95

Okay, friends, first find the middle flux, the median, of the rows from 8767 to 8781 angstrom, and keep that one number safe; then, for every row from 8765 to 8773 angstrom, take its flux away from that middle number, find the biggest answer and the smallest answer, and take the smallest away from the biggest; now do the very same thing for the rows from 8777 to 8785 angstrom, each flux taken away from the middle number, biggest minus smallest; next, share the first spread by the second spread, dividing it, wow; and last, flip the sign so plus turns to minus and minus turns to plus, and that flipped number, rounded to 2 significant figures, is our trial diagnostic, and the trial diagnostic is -1.5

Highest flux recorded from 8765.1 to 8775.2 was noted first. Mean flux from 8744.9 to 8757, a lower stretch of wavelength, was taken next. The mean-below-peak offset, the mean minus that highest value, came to -0.69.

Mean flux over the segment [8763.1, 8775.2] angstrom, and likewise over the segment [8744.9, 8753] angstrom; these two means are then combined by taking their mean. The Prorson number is 4.65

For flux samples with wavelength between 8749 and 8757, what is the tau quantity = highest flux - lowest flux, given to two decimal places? 0.47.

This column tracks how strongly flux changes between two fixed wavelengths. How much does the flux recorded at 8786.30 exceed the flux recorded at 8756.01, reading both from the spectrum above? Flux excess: 0.8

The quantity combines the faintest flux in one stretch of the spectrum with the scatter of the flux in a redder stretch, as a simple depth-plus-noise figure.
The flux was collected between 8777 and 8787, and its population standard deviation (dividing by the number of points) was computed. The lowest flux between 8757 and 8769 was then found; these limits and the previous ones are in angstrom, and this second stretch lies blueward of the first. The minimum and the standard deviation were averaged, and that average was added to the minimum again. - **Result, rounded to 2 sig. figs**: 7.0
